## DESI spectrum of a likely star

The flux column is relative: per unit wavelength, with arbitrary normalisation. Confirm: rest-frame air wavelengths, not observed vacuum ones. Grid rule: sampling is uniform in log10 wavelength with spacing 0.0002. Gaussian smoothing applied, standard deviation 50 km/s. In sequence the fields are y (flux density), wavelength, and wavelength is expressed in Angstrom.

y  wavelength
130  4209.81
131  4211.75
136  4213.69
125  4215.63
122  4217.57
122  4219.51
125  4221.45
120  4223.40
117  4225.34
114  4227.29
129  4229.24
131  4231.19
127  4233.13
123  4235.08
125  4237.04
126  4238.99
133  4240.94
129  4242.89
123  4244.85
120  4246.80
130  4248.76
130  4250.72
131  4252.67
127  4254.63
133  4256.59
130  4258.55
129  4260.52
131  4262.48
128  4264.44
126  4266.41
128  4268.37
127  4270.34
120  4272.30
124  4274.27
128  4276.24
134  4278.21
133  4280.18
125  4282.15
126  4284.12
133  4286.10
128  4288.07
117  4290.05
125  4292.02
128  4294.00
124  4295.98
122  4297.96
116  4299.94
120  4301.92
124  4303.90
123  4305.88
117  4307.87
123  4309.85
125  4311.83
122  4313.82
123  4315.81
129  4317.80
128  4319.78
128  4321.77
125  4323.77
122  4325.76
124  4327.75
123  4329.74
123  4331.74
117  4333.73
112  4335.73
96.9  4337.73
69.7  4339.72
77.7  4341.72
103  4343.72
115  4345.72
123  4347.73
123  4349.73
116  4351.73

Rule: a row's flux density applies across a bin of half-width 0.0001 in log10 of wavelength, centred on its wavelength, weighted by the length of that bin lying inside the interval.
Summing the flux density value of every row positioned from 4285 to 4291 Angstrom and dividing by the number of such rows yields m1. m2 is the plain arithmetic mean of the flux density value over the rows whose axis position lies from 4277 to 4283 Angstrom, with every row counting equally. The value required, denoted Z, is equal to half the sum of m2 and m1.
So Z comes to 128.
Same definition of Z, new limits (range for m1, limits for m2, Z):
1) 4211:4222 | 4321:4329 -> 126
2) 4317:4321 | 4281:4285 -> 127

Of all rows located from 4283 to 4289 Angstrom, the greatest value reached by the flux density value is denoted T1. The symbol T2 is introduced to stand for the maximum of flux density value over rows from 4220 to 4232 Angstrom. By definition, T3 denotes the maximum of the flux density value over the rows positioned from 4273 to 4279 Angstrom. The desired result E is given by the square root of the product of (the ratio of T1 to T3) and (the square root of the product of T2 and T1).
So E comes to 11.4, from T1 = 133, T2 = 131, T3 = 134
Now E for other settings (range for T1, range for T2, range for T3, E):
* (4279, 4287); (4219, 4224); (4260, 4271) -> 11.4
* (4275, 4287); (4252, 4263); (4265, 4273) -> 11.8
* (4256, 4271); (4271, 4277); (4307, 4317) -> 11.8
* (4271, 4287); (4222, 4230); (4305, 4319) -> 11.7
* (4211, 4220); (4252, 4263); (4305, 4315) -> 12.1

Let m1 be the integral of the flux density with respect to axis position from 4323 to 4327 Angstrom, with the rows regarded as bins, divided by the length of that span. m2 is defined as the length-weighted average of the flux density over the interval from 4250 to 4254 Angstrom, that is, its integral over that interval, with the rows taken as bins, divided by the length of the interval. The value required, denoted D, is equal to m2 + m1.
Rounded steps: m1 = 124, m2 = 130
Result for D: 254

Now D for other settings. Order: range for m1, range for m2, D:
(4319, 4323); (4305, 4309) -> 247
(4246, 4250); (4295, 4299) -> 248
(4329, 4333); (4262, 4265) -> 252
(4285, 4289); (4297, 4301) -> 249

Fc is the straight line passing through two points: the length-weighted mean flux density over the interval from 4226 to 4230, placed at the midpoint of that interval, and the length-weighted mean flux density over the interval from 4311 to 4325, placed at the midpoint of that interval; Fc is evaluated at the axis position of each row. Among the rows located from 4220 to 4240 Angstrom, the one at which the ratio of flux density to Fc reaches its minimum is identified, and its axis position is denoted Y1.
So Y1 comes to 4227.29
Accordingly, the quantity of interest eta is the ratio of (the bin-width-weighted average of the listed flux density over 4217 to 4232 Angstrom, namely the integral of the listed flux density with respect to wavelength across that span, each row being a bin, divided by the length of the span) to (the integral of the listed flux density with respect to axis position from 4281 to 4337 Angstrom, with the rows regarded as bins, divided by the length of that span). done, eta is 0.99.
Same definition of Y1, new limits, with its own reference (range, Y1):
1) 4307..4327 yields 4307.87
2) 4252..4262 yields 4254.63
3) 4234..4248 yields 4246.80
